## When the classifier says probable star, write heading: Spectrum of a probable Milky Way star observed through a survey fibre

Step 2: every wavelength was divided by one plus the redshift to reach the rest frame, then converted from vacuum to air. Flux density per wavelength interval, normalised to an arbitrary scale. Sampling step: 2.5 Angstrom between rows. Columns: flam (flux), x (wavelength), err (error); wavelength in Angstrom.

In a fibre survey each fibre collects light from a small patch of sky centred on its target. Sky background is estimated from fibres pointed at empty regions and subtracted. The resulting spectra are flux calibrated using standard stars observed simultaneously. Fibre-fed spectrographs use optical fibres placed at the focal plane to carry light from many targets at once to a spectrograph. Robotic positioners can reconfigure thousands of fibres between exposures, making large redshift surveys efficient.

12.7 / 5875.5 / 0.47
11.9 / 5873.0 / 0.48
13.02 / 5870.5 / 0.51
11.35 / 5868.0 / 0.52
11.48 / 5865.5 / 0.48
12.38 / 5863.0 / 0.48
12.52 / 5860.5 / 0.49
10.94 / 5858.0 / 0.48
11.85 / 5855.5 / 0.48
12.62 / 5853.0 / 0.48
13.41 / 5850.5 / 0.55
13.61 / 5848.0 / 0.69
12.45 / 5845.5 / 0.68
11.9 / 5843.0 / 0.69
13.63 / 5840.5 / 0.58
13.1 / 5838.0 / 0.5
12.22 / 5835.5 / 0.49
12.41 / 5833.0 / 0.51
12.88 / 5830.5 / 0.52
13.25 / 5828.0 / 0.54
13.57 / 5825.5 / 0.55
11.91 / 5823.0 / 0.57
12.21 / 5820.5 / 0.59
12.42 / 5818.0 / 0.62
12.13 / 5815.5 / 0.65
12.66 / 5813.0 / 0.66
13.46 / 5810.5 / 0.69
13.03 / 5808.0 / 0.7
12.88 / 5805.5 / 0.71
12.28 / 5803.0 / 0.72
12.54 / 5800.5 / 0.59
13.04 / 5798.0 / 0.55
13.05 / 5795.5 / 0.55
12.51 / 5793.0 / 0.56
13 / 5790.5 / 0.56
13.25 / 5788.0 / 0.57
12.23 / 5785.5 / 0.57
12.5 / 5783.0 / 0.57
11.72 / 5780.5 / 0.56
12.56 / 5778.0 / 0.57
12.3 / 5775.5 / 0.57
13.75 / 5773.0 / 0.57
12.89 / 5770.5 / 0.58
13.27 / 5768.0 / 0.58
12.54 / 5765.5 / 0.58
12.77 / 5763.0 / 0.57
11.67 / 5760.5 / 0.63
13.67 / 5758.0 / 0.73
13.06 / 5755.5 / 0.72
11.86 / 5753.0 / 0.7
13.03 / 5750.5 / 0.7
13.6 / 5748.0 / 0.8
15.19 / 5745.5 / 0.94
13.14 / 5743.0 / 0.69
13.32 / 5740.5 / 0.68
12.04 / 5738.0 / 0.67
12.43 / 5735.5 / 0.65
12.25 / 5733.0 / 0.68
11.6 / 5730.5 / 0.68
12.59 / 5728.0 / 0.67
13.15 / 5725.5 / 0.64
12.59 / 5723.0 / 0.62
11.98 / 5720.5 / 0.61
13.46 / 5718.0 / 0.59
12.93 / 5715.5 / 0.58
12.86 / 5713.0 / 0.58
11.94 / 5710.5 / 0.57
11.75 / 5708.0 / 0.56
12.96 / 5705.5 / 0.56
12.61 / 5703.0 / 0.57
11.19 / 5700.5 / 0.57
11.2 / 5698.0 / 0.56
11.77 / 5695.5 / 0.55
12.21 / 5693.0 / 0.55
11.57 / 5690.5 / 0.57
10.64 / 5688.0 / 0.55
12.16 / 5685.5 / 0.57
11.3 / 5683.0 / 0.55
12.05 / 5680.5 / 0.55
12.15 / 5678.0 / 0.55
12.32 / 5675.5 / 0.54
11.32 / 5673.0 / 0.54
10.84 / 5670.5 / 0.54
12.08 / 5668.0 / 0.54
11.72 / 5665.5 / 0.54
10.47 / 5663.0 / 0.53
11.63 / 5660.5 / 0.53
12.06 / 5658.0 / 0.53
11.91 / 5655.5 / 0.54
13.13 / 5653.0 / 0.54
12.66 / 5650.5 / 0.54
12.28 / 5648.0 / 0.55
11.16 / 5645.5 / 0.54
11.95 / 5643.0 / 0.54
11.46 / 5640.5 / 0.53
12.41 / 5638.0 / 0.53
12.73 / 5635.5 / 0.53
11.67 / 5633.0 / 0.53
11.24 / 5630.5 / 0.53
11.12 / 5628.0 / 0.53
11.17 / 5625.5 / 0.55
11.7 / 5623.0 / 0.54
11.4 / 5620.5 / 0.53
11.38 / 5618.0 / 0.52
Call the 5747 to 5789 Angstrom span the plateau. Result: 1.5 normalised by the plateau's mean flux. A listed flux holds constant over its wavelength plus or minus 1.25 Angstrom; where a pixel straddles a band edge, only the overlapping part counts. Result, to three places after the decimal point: 0.118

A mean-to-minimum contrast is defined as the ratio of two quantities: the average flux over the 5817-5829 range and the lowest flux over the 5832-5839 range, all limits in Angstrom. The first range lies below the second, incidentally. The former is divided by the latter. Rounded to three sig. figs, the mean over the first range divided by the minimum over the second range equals 1.04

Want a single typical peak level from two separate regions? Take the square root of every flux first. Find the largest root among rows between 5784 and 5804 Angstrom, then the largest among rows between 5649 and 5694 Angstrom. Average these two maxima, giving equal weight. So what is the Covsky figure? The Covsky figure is 3.63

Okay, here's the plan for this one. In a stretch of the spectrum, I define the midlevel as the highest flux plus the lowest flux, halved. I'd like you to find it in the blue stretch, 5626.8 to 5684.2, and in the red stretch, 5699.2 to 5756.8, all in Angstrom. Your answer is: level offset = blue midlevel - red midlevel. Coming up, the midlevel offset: -1.39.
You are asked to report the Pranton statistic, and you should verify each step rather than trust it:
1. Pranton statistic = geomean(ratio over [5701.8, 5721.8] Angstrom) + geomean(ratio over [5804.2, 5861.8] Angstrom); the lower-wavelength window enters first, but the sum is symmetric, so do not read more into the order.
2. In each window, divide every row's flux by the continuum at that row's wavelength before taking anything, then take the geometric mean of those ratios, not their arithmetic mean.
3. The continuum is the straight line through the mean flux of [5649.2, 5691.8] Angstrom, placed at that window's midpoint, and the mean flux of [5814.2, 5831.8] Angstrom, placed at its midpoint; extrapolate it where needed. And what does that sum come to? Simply 2.04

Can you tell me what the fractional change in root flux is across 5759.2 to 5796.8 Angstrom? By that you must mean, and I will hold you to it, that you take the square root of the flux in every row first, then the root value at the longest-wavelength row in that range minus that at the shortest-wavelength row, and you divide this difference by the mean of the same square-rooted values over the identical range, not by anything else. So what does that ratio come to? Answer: 0.06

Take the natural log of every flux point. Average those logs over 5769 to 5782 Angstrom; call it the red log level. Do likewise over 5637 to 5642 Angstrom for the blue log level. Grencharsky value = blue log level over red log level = 0.98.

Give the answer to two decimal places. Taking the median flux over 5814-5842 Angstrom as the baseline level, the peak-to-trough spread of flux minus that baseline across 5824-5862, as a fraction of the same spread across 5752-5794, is 1.29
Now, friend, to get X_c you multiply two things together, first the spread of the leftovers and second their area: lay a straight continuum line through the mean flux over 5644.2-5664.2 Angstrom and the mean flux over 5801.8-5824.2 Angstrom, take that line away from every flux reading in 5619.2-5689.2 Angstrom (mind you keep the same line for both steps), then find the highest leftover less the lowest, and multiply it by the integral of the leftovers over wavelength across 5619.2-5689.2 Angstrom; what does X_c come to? -33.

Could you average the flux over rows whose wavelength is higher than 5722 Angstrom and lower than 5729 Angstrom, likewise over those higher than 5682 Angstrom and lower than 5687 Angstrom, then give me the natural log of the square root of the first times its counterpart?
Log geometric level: 2.50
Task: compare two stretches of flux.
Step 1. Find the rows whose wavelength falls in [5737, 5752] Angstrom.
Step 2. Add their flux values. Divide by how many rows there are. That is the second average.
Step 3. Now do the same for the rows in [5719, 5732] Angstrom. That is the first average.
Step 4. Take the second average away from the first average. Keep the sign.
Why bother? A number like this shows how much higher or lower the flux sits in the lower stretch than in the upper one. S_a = -1.0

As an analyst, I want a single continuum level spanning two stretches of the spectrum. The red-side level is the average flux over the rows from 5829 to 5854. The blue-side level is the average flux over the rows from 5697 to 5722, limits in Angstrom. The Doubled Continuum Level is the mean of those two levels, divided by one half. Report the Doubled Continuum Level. 25.1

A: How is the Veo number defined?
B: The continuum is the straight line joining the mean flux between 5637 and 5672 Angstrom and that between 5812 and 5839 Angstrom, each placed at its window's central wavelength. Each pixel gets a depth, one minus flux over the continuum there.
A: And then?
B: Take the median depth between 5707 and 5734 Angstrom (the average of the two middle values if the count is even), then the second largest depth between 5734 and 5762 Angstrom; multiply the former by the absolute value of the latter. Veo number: -0.0012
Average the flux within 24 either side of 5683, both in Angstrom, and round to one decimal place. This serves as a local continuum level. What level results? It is 11.7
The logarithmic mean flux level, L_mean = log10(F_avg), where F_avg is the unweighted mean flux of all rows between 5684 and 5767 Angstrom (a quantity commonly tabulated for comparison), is 1.10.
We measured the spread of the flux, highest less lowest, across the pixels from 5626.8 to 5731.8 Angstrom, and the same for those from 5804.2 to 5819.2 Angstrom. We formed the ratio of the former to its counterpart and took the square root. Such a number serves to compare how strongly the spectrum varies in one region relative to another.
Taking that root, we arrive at 1.50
